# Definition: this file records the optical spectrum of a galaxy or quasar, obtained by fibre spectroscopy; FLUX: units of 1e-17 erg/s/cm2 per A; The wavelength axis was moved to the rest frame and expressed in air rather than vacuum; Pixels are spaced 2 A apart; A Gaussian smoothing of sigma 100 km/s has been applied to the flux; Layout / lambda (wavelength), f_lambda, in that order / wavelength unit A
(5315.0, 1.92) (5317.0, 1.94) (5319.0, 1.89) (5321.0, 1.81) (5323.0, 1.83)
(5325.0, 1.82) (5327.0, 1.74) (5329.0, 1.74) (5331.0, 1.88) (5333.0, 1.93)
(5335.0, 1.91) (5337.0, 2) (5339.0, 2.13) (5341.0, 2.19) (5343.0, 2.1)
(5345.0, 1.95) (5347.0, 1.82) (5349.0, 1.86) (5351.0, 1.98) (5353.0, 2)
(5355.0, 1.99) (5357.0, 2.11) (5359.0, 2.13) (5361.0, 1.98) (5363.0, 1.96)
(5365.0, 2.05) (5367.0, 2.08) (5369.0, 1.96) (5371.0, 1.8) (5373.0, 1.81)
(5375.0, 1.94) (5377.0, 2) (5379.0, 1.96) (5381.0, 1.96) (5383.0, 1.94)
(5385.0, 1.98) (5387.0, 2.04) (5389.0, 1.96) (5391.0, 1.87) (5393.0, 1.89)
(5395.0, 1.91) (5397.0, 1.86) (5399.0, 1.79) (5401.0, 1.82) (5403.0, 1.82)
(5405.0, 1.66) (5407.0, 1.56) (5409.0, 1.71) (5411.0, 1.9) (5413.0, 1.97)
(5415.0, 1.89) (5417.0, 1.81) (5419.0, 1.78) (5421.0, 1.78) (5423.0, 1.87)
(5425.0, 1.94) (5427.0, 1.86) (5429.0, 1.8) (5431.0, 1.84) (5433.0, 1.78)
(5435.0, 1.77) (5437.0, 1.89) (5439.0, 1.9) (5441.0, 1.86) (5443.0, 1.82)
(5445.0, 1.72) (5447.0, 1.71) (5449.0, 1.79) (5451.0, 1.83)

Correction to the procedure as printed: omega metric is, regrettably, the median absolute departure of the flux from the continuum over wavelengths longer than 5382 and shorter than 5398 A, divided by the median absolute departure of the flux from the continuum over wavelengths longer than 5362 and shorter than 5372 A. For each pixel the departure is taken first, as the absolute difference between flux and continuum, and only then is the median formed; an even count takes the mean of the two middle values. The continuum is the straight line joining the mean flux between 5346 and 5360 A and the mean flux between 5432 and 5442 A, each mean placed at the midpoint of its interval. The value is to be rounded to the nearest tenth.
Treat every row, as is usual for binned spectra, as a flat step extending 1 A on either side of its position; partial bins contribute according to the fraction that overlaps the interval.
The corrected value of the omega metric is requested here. 0.5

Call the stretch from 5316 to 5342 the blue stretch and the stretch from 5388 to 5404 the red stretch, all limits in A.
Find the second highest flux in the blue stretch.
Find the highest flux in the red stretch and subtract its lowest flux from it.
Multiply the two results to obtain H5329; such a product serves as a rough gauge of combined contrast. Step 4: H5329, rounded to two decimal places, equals 0.36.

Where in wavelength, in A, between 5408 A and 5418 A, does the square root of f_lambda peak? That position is 5413.0 A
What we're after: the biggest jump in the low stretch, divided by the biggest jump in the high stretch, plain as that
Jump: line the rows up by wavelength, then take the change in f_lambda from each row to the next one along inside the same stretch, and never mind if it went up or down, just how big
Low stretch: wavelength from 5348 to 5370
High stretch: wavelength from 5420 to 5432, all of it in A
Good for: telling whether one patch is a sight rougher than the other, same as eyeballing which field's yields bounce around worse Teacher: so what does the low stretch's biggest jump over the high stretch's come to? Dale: 1.67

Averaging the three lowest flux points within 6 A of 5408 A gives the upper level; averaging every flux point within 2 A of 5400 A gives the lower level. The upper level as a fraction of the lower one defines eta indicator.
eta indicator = 0.91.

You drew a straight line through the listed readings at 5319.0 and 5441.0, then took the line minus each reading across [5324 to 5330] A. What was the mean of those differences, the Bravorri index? 0.12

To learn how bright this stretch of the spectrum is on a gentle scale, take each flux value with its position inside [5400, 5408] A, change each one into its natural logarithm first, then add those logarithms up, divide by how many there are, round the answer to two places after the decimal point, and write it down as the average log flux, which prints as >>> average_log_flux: 0.54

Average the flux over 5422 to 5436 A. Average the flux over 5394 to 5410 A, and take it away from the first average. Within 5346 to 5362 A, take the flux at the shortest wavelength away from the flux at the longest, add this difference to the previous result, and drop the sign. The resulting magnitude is 0.23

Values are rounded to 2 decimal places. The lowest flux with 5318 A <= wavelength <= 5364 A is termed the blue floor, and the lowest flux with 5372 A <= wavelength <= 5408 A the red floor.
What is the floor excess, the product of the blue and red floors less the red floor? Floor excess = 1.15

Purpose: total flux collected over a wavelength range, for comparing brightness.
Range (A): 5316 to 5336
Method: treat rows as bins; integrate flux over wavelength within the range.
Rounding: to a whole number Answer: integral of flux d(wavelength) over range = 37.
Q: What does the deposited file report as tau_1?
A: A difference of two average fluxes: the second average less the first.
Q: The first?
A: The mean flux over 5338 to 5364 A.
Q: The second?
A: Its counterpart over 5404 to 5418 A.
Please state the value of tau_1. -0.23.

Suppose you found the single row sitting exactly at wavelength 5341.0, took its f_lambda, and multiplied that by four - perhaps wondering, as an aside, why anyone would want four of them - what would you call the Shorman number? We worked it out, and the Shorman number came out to 8.8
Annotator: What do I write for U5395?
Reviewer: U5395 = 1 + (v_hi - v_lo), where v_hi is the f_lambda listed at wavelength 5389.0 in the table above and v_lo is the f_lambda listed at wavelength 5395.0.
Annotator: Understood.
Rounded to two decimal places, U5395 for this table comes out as 1.05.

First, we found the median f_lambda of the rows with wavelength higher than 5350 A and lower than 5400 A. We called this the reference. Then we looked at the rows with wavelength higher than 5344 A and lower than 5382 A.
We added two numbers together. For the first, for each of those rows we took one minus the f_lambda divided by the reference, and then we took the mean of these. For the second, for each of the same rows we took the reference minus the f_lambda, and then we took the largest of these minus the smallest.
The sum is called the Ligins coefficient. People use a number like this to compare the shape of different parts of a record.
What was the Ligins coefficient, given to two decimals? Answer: 0.33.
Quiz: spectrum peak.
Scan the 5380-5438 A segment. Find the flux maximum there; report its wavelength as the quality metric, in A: 5387.0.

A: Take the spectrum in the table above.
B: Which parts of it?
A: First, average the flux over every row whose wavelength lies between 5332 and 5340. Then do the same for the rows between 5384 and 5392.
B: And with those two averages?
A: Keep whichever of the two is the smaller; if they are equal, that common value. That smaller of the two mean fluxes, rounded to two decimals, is 1.96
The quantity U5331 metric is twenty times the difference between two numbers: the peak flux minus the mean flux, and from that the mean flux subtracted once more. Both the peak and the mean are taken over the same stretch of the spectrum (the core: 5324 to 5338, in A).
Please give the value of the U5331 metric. -34.4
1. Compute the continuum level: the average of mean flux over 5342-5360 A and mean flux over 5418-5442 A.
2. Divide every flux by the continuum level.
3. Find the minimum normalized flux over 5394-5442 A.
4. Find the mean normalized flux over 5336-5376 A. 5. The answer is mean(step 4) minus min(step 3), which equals 0.23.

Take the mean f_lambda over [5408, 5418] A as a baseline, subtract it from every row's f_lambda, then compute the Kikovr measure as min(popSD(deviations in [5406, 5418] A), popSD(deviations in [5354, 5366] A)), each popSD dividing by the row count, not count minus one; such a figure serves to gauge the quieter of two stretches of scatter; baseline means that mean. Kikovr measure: 0.0652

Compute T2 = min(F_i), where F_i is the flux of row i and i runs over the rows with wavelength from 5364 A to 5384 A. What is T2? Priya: 1.8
